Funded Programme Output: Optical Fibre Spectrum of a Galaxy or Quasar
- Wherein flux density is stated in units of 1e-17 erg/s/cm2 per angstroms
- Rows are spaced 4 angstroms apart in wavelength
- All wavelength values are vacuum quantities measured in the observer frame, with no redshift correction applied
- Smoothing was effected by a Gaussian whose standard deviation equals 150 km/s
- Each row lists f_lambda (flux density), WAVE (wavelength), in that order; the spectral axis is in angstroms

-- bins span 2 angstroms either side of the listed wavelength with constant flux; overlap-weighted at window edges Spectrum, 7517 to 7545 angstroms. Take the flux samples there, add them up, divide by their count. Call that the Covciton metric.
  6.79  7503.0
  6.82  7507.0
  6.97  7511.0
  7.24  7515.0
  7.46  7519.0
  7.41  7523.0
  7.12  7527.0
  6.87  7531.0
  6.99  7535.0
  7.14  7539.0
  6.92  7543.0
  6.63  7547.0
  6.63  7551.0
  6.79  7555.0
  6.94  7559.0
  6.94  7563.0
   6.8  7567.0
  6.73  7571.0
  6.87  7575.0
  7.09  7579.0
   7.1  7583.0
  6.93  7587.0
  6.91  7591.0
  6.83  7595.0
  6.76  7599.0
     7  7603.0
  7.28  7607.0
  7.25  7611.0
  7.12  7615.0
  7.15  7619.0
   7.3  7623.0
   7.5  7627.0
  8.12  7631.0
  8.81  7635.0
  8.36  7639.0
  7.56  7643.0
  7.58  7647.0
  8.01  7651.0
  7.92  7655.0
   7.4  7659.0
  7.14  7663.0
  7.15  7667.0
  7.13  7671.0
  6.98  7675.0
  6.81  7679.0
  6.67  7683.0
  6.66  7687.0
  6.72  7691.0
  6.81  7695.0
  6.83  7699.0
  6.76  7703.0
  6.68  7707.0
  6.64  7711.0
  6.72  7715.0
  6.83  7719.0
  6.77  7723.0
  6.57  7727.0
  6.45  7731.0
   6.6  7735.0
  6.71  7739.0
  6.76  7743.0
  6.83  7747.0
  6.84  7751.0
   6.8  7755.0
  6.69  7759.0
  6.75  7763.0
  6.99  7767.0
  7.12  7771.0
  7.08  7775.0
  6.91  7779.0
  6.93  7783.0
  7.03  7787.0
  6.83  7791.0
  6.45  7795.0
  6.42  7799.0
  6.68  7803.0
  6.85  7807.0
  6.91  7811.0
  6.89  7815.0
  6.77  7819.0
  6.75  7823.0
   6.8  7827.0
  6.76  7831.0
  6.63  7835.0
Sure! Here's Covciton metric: 7.1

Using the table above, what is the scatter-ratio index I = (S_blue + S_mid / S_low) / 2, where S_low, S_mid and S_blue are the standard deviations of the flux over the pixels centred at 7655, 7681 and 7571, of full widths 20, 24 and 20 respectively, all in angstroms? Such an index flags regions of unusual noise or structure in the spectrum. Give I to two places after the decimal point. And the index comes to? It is 0.33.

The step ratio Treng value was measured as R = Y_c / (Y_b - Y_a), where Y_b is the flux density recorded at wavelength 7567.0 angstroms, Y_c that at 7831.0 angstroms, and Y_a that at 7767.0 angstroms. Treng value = -36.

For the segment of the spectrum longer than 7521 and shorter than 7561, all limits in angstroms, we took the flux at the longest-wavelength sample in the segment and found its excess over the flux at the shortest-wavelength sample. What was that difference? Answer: -0.47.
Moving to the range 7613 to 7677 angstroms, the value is -0.14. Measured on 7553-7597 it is 0.04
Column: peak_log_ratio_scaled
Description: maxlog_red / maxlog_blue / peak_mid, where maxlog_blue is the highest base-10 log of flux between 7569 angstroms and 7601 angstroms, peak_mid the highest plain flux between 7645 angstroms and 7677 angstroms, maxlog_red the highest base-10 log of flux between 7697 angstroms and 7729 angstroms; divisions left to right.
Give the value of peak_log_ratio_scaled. 0.122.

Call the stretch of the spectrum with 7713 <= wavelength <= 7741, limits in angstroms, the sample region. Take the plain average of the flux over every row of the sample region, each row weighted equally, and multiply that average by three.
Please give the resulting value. 20.0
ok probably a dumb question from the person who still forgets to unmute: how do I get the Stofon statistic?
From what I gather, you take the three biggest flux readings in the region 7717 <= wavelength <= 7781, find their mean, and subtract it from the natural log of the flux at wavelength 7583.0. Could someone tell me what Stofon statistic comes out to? -5.1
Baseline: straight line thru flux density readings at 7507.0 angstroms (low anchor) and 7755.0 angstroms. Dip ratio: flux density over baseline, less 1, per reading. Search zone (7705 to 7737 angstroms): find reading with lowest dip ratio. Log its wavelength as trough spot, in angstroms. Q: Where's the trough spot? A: 7731.0 angstroms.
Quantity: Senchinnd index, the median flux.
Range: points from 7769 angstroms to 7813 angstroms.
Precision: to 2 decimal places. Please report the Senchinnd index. 6.91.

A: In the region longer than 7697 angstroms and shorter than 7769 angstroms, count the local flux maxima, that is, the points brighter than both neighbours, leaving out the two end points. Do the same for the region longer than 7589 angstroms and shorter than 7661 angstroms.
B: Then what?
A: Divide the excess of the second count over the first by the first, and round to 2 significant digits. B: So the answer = 0.50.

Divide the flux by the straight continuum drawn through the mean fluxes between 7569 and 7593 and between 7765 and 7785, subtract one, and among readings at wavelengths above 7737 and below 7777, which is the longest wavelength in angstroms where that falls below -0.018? 7763.0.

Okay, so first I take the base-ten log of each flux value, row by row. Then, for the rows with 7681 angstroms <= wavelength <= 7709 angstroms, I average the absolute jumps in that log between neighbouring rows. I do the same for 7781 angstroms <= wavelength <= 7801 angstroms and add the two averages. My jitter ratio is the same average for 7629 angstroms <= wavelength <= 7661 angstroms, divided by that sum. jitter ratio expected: 1.5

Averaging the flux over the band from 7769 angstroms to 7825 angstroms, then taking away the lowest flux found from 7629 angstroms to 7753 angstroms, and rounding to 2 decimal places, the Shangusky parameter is 0.38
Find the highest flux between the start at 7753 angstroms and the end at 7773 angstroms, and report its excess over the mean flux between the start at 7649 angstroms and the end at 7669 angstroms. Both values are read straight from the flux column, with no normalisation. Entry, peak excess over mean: -0.40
